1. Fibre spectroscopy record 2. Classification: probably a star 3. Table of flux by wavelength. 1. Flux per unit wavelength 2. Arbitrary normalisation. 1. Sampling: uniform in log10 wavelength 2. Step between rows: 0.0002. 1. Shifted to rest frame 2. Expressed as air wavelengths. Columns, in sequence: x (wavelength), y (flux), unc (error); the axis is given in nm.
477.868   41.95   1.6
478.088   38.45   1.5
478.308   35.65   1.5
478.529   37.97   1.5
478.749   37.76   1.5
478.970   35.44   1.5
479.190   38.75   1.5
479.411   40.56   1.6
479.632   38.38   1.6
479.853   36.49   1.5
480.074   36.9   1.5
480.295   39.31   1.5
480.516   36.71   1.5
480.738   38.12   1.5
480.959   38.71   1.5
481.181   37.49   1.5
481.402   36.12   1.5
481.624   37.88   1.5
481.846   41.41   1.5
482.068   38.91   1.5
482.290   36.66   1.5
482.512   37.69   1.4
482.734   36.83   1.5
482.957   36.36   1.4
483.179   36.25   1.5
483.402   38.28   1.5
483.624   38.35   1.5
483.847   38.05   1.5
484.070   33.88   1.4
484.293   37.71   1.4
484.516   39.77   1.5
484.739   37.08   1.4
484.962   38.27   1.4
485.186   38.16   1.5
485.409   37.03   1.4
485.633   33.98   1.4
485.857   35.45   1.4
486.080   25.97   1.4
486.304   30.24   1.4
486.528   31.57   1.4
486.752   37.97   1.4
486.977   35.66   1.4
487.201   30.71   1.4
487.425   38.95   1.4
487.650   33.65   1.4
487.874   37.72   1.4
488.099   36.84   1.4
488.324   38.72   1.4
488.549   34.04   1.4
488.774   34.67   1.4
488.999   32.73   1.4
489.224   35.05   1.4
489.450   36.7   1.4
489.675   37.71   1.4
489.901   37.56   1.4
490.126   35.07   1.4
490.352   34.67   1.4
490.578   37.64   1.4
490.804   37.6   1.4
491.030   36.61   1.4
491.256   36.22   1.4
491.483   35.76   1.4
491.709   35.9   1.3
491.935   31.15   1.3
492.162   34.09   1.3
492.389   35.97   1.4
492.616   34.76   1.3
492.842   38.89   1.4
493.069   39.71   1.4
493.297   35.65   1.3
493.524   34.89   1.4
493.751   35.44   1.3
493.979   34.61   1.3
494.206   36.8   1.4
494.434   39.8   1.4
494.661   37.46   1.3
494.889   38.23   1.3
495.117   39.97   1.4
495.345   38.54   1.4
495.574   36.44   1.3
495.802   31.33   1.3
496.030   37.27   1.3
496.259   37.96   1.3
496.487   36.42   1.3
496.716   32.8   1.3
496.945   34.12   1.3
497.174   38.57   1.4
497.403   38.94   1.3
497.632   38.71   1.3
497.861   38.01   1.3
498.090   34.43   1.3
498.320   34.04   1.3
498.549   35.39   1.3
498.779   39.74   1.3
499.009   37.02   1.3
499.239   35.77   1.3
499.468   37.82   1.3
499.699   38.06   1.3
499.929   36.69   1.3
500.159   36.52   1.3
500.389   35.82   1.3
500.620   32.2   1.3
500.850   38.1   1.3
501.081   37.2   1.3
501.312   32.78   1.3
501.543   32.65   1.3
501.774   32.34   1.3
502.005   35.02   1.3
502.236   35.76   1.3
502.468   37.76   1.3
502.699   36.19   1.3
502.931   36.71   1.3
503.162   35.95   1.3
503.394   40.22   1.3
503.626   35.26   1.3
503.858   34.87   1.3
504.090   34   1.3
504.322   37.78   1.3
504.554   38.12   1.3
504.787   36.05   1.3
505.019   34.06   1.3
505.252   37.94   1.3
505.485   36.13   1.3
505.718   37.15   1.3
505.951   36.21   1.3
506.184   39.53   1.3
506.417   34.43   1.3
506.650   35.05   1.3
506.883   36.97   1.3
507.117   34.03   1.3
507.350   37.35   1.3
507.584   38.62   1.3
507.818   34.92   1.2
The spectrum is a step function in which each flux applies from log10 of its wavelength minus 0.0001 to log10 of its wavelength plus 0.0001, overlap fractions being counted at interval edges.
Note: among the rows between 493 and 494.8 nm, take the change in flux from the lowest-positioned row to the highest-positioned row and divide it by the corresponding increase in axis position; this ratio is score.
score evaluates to -1.41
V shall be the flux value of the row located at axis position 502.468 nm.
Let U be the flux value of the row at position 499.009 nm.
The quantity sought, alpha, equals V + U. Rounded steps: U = 37.02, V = 37.76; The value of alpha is 74.8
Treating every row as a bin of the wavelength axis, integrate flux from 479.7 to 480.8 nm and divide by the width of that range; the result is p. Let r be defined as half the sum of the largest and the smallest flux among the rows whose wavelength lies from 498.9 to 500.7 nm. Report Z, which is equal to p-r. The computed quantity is 2.4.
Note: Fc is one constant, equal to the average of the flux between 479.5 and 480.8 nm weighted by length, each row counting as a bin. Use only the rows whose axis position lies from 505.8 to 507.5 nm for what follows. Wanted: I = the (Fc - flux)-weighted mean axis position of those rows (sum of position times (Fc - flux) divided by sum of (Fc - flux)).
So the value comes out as 506.77 nm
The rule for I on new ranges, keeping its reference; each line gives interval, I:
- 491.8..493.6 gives 492.38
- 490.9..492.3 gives 491.79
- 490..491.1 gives 490.38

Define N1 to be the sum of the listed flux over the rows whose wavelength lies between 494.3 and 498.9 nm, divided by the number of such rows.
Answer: 36.9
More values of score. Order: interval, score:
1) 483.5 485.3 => -0.12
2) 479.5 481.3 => -0.57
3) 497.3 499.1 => -1.20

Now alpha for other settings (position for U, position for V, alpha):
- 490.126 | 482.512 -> 72.8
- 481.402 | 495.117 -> 76.1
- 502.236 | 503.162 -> 71.7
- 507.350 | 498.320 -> 71.4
